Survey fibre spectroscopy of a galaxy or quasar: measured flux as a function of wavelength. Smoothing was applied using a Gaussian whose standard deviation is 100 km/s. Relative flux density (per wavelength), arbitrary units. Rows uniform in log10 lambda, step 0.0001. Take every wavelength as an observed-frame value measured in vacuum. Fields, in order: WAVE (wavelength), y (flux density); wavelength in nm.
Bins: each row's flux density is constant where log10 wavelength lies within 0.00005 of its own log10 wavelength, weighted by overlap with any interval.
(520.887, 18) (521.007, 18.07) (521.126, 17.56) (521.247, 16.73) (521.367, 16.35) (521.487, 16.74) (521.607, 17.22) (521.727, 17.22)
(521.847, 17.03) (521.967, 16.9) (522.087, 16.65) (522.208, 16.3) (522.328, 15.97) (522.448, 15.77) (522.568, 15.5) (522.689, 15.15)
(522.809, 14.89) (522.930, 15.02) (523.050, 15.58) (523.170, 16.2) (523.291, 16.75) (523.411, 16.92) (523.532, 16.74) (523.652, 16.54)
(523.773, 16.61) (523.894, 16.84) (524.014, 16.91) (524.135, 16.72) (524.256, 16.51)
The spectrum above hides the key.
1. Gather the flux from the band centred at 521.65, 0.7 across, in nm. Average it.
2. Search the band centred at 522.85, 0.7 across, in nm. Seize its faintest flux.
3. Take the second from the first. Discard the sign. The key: 2.0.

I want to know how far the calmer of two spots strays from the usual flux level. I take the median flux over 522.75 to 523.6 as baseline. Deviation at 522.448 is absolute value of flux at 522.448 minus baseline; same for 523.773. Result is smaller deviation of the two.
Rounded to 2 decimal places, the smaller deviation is 0.41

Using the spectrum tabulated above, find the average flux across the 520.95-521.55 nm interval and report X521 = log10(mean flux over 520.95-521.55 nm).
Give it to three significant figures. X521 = 1.23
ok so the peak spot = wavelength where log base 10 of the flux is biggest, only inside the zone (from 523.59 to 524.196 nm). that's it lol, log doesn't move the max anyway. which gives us 524.014 nm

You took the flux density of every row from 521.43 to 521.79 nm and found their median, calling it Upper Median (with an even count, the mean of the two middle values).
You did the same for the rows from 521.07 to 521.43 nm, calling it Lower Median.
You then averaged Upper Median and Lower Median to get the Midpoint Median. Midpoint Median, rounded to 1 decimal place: 17.0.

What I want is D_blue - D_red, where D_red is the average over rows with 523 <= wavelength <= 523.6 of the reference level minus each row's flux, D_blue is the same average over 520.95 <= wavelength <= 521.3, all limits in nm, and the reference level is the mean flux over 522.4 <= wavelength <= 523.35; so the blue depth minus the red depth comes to -1.0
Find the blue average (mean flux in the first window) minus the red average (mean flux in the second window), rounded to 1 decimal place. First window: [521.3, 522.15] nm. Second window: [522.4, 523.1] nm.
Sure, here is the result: 1.6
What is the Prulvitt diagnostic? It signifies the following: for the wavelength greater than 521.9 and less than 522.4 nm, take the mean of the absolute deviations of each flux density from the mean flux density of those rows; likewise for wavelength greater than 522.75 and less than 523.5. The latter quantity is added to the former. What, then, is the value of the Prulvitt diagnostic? 1.05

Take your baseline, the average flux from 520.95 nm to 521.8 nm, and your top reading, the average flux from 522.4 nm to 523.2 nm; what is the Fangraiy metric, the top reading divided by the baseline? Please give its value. 0.90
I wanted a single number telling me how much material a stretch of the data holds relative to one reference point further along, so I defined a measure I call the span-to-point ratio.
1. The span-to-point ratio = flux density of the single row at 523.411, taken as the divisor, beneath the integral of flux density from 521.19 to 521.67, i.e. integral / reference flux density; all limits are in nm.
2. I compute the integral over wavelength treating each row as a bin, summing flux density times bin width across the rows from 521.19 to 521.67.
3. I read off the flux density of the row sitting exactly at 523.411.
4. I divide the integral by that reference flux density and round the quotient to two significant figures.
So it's 0.48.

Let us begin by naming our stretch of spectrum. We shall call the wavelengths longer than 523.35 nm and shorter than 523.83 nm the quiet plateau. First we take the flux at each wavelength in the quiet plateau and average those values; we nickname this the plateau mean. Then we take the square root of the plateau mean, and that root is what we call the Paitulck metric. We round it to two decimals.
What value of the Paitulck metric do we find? 4.09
